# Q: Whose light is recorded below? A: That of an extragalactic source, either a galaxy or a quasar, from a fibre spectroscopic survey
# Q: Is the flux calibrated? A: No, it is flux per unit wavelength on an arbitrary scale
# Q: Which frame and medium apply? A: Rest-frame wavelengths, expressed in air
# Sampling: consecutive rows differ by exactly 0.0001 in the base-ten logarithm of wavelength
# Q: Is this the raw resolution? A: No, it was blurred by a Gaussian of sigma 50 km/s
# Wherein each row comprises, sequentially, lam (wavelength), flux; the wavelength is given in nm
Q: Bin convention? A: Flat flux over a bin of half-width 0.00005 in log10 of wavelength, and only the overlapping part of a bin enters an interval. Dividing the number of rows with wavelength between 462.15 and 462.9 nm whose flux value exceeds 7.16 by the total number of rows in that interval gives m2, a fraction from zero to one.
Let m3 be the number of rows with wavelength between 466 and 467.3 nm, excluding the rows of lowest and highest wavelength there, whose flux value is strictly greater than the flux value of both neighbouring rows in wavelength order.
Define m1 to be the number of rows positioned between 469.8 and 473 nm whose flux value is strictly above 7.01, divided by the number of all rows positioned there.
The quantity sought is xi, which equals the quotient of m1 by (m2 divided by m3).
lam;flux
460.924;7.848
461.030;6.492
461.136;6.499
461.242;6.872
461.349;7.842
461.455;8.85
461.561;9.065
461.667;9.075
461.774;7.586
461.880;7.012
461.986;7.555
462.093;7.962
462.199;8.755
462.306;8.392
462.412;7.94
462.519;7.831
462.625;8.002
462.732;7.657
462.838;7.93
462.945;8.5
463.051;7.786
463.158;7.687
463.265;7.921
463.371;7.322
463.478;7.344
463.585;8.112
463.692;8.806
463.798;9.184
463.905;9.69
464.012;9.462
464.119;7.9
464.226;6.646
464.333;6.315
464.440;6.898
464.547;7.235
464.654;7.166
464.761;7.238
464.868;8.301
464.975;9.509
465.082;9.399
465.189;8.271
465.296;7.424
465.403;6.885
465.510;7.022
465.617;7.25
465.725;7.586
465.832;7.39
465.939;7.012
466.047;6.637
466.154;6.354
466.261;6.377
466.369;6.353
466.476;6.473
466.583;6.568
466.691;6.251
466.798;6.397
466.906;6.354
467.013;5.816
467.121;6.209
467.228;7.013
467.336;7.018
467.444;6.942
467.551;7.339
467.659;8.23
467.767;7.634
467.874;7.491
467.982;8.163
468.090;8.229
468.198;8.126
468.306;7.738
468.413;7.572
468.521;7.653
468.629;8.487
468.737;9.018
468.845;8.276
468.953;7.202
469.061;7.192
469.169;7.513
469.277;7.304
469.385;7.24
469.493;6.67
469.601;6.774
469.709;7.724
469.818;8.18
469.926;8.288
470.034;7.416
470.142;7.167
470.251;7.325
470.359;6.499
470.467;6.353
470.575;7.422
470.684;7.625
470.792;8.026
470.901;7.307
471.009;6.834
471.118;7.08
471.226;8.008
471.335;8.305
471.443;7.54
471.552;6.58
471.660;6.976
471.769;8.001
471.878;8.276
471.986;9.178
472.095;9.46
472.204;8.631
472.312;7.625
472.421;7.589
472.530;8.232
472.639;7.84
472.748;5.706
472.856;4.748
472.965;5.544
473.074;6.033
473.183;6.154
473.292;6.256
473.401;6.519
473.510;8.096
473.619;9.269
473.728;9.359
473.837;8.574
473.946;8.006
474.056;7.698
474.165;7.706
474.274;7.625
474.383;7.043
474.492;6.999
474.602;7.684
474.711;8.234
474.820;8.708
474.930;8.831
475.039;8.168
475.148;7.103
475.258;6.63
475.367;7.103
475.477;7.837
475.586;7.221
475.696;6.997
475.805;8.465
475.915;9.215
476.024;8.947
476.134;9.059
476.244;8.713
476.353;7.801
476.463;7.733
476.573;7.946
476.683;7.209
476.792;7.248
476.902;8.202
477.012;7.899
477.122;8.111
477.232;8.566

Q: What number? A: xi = 2.2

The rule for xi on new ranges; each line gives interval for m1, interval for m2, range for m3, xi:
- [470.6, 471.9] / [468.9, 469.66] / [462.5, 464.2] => 4.2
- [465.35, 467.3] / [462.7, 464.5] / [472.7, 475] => 0.8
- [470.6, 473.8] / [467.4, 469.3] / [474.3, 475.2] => 0.7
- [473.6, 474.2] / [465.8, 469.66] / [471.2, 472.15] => 1.9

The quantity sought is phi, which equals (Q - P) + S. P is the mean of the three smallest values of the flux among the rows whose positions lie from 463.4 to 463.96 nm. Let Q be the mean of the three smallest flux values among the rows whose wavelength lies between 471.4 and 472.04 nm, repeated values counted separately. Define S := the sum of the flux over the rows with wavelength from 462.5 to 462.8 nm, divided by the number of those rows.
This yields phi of 6.8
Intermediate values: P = 8.1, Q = 7.03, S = 7.83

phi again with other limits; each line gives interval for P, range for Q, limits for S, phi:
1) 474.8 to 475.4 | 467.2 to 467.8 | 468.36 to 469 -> 8.1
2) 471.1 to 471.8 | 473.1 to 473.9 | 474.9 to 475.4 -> 7.0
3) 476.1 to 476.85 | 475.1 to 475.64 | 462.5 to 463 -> 7.5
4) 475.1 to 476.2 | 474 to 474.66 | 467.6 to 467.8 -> 8.2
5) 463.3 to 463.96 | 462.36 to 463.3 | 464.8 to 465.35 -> 8.7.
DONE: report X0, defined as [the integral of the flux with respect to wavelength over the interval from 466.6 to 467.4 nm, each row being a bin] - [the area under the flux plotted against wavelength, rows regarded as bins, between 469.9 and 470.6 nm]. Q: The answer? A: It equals 0.14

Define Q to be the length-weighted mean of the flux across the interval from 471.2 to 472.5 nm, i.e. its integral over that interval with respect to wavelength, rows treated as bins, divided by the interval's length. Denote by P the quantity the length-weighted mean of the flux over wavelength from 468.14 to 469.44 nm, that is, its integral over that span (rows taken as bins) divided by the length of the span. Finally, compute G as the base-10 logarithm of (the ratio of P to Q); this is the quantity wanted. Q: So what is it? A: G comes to -0.01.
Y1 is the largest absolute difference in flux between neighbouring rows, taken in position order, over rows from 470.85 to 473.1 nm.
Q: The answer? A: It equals 2.1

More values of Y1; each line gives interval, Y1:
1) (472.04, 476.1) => 2.1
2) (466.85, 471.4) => 1.1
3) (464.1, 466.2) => 1.3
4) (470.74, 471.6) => 1.0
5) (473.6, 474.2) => 0.8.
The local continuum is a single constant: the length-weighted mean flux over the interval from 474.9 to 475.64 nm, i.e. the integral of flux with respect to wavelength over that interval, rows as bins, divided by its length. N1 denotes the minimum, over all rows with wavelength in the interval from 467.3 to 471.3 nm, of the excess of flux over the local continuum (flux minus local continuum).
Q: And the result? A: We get -1.2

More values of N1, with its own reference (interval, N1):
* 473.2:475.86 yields -1.3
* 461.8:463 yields -0.5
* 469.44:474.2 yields -2.8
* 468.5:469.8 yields -0.8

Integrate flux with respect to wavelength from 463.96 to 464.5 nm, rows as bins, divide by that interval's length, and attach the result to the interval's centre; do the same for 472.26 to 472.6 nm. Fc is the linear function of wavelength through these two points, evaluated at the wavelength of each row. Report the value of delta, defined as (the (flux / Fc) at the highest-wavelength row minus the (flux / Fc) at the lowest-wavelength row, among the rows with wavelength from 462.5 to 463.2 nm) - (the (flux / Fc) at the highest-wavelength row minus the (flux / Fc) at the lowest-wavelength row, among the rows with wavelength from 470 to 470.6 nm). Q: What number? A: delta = -0.02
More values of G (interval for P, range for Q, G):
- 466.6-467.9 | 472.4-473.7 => 0.00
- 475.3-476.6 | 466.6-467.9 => 0.07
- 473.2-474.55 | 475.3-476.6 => -0.02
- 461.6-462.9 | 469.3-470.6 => 0.04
